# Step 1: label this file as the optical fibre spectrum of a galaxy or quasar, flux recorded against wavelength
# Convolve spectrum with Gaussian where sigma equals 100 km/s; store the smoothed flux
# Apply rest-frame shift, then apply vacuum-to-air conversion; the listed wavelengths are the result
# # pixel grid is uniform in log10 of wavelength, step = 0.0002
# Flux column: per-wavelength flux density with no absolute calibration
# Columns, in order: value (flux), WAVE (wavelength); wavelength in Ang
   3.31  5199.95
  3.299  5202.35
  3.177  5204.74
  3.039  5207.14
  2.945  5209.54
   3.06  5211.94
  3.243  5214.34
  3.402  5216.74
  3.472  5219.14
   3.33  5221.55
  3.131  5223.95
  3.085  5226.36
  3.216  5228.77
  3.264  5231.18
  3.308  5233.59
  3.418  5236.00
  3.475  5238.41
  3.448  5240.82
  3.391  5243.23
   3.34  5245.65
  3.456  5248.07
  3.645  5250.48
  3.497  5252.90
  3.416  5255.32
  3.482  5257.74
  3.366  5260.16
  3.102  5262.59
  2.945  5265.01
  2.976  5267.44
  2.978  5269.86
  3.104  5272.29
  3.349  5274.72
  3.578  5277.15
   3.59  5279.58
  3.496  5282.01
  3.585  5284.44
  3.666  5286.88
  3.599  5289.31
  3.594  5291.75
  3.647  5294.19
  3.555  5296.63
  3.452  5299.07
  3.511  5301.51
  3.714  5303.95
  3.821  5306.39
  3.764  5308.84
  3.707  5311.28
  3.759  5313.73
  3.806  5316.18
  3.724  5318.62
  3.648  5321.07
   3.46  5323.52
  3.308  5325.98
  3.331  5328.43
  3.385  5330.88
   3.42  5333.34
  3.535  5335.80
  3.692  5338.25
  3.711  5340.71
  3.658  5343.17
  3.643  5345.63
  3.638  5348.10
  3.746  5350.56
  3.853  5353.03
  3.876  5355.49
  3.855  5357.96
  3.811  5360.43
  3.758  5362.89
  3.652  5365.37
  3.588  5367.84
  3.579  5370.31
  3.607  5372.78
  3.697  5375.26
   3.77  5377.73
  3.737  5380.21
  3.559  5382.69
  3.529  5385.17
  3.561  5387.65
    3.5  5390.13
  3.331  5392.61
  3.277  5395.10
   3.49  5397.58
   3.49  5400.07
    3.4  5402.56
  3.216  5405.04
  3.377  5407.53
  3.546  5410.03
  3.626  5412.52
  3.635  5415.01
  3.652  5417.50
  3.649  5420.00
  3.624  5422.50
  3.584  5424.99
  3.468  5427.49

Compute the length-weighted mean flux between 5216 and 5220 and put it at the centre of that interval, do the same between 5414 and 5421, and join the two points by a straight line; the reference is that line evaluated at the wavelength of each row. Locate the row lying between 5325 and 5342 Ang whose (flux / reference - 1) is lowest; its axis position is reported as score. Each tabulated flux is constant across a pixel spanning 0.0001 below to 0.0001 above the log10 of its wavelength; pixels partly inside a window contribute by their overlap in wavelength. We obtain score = 5325.98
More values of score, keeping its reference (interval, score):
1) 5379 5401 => 5395.10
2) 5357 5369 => 5367.84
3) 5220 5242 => 5226.36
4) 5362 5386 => 5385.17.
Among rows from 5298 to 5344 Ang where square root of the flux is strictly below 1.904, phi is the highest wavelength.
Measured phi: 5335.80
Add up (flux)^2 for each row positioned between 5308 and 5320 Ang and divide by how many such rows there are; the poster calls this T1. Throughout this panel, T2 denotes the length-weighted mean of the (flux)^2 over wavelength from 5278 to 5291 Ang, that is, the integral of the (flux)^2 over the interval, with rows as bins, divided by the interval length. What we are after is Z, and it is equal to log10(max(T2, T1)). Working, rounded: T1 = 14.1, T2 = 12.9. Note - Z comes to 1.15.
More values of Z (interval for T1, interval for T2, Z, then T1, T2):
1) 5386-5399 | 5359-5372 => 1.13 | 11.8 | 13.5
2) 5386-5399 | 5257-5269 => 1.07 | 11.8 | 10.0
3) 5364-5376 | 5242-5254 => 1.12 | 13.1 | 12.0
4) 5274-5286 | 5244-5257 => 1.09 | 12.4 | 12.0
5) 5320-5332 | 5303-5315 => 1.15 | 11.8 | 14.1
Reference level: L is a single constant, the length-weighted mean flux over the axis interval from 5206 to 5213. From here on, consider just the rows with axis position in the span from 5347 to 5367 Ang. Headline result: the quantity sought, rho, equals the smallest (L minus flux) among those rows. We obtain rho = -0.86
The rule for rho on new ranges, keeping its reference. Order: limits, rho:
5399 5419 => -0.64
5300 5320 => -0.81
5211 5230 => -0.46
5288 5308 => -0.81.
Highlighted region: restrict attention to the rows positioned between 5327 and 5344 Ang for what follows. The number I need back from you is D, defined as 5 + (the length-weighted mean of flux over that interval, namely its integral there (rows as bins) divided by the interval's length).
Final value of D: 8.53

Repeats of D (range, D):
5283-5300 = 8.59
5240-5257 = 8.46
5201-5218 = 8.17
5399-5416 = 8.47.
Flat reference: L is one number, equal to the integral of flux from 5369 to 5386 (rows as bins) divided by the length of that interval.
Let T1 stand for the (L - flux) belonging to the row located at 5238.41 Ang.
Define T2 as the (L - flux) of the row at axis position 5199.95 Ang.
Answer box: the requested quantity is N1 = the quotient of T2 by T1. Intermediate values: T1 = 0.17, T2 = 0.33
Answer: 2.0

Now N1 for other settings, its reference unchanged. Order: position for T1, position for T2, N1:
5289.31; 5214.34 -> 9.2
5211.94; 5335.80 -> 0.2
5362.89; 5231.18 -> -3.3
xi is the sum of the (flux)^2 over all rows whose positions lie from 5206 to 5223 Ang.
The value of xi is 73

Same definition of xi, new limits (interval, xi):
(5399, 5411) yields 58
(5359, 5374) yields 81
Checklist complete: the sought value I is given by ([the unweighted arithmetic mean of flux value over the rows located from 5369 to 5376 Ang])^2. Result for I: 13.2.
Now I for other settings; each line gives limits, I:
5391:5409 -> 11.3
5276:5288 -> 12.8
